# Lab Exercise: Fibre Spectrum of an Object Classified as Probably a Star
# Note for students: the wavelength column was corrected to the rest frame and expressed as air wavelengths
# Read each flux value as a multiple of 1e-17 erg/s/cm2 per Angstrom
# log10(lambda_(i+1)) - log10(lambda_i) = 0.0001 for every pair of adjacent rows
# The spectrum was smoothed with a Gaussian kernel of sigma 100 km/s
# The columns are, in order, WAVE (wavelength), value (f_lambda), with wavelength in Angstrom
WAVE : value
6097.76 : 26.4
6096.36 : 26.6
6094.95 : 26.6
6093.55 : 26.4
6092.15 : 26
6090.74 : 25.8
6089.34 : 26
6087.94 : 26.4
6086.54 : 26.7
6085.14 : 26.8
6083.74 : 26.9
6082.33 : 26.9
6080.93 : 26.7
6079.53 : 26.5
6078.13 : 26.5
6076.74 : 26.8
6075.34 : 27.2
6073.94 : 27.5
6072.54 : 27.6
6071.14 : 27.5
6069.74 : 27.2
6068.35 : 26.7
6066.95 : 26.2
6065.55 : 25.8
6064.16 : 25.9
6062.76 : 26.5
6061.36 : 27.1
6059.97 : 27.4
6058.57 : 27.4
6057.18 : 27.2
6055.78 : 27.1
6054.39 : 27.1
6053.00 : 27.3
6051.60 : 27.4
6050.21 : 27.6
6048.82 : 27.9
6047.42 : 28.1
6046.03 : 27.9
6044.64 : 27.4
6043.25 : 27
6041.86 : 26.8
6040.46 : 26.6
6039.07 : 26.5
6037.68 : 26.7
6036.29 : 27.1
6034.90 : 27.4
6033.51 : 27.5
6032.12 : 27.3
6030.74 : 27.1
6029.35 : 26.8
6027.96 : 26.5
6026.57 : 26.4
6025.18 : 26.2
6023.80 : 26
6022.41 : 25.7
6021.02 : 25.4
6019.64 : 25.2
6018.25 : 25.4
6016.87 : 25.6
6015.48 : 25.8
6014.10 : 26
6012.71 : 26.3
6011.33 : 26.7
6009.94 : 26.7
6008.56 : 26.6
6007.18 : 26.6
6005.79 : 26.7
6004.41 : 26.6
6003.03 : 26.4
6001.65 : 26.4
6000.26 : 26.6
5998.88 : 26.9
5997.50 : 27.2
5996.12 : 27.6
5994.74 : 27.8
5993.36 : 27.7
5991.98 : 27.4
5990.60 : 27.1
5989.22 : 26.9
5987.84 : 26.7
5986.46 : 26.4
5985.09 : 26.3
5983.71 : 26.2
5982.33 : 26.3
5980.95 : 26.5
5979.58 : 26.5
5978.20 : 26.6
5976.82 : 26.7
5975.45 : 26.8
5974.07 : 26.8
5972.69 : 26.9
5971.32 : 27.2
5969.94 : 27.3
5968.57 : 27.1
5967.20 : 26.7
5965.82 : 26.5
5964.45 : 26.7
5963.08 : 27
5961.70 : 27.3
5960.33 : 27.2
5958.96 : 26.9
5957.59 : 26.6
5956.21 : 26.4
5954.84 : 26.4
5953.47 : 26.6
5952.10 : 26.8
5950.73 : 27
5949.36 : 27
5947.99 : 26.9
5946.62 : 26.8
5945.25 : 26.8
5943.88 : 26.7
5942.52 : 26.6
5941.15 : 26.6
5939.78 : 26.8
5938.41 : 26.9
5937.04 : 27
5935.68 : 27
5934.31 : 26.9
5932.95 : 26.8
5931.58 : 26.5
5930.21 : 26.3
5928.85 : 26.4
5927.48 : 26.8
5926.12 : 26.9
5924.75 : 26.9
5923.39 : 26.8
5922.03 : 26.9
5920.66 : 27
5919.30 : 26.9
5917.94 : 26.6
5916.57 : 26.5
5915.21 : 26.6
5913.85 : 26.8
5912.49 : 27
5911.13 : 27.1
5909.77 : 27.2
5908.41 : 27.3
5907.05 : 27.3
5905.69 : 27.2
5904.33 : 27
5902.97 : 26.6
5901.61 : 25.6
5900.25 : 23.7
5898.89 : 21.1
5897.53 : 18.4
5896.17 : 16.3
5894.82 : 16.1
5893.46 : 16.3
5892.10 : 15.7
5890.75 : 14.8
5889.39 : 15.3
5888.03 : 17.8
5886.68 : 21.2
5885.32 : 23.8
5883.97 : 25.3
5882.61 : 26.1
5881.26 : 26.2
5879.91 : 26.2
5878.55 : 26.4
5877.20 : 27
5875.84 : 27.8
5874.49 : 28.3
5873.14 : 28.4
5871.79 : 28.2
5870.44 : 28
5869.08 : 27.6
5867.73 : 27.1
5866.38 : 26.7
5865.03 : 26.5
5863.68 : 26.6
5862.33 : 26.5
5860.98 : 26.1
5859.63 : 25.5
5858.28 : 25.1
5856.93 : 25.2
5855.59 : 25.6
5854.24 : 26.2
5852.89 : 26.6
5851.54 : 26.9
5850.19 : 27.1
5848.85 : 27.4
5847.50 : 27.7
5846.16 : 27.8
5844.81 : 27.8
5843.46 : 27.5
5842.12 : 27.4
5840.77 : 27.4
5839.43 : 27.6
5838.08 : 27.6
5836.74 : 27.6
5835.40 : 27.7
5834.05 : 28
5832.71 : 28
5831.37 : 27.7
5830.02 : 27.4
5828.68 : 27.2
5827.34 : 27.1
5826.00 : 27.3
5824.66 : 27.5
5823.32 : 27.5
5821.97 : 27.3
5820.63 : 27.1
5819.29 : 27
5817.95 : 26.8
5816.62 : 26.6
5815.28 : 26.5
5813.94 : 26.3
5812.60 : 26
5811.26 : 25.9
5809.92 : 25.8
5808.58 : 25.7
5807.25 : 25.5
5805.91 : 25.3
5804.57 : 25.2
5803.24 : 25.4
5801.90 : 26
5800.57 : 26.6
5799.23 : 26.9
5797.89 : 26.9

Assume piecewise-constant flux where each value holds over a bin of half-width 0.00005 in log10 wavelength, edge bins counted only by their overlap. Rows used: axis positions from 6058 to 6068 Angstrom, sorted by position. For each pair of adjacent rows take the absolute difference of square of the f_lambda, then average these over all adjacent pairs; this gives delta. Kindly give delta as 18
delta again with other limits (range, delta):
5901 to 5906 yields 28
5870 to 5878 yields 20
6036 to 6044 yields 12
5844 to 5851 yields 10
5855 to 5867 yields 15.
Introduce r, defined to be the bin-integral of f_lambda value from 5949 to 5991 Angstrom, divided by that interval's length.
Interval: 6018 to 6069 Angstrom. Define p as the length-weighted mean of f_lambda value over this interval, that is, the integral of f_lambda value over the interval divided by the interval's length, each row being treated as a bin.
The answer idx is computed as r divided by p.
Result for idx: 1.00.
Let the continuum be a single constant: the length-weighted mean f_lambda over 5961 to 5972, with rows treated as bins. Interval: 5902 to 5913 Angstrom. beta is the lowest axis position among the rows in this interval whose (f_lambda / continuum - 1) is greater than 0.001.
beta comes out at 5905.69 Angstrom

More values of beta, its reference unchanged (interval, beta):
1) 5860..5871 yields 5867.73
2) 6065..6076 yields 6069.74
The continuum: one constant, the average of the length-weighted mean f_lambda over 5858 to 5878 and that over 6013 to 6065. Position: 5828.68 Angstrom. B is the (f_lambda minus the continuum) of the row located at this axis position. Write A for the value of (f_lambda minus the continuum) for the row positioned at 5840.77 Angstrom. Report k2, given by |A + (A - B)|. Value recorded 0.7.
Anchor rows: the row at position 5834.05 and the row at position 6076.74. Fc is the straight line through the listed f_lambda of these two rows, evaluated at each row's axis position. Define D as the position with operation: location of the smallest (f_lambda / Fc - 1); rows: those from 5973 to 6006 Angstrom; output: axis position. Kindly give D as 5983.71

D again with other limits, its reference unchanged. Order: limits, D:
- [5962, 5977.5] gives 5965.82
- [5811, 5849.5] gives 5811.26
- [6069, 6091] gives 6090.74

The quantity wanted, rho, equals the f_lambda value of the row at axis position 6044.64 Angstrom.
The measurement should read 27.4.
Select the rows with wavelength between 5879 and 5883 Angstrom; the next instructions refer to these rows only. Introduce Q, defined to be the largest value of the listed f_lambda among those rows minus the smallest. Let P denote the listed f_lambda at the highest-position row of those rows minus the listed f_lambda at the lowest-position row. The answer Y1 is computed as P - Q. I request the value -0.20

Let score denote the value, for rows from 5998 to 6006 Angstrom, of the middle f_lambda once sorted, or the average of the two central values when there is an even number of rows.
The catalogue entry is 26.6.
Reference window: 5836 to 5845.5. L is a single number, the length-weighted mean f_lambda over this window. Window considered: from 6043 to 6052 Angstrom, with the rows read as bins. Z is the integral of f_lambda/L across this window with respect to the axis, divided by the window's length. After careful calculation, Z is 1.004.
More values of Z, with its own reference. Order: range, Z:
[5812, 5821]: 0.966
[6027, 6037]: 0.983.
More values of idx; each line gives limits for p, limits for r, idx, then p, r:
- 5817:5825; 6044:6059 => 1.01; 27.2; 27.5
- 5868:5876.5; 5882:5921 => 0.83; 28.0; 23.2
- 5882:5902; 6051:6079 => 1.37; 19.7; 27.0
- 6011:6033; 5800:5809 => 0.98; 26.2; 25.7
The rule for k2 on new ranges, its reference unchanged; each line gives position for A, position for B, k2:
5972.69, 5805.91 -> 1.6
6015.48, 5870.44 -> 3.3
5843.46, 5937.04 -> 1.1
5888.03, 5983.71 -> 17.5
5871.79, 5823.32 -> 2.0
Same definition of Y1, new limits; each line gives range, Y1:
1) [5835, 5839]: -0.20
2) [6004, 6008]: -0.10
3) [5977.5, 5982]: -0.20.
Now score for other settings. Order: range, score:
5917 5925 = 26.9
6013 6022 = 25.5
